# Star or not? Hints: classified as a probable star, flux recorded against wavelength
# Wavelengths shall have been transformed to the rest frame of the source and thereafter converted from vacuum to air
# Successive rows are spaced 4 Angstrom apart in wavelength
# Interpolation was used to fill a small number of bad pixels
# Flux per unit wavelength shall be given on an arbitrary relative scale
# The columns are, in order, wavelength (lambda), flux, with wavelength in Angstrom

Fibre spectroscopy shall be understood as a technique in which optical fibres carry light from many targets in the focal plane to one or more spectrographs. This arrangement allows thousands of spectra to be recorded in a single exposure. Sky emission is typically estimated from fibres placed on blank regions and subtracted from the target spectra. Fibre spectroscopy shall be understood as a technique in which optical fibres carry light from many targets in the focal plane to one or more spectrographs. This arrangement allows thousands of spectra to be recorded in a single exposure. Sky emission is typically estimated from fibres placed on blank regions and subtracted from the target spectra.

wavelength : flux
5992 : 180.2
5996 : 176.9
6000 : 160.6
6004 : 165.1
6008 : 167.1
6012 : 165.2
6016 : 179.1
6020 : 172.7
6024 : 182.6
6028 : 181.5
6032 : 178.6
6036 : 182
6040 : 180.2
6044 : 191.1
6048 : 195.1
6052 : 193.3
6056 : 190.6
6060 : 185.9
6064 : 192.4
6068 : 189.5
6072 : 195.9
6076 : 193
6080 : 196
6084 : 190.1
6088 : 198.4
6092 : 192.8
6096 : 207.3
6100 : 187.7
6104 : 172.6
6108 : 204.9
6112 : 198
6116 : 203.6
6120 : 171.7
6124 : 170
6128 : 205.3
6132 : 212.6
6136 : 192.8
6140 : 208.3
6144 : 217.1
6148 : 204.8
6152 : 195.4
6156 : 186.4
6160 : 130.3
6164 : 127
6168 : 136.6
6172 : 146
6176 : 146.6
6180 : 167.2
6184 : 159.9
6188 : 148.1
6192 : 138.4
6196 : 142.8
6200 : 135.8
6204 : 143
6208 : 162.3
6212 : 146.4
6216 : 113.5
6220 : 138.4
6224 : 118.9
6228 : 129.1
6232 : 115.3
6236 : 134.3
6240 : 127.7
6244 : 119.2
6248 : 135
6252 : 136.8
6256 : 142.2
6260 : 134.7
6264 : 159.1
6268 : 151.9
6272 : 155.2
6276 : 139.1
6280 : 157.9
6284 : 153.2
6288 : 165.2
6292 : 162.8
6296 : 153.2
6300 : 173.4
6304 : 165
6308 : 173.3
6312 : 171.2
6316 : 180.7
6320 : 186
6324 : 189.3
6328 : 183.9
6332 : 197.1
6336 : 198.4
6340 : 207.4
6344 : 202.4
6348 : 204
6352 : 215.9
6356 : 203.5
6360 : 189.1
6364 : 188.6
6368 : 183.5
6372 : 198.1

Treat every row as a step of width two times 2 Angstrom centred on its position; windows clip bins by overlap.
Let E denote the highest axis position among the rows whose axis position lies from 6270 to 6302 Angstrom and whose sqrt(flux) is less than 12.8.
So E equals 6296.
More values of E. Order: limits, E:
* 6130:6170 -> 6168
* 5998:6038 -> 6000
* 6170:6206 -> 6204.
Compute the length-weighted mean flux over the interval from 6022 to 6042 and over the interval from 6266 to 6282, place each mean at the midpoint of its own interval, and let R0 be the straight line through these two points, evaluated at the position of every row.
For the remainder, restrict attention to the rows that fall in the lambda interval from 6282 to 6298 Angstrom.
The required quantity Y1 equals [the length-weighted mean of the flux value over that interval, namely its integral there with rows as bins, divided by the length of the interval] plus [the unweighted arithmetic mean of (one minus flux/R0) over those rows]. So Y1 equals 159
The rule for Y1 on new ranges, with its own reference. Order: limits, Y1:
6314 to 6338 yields 189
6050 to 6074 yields 191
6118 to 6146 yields 197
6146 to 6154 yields 200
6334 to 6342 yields 202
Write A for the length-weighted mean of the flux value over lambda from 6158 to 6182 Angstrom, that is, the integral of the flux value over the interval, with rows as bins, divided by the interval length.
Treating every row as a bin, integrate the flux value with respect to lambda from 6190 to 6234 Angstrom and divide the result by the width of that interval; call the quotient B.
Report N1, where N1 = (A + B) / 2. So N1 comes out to 139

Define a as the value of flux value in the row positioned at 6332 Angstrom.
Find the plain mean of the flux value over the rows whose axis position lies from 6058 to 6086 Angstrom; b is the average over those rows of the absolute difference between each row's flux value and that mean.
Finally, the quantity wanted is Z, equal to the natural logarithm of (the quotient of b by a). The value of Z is -4.2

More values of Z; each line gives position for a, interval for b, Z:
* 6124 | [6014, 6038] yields -4.2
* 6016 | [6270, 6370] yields -2.4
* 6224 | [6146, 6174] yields -1.4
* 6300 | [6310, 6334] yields -3.3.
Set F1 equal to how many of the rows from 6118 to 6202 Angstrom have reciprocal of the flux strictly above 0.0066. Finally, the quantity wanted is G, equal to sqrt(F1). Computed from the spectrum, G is 3.0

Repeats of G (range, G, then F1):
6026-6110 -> 0.0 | 0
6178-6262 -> 4.2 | 18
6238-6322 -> 2.6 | 7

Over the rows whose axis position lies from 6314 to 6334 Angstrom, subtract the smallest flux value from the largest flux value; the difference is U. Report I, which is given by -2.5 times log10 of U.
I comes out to -3.04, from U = 16.4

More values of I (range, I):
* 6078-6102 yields -3.23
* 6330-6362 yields -3.57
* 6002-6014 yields -0.75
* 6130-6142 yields -3.24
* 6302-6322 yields -3.31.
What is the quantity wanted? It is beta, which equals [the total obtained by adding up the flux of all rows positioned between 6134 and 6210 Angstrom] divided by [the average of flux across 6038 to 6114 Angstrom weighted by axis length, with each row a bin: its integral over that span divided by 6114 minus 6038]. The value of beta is 16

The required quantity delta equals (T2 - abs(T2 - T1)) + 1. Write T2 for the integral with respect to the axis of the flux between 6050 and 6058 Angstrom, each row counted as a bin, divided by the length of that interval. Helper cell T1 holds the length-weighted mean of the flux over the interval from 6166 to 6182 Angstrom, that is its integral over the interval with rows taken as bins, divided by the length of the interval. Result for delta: 150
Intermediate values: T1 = 149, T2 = 192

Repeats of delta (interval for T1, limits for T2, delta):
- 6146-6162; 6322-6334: 180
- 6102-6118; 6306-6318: 156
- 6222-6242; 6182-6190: 126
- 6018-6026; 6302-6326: 179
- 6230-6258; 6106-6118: 131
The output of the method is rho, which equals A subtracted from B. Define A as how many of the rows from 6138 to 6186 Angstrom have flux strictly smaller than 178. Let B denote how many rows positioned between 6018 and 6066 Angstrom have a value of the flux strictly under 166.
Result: -7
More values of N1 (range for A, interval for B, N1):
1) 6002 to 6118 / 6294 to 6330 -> 181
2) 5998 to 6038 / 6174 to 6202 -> 161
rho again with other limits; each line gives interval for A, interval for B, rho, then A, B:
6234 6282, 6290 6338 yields -9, 12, 3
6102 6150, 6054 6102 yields -3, 3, 0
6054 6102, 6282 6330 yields 5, 0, 5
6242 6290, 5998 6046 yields -9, 12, 3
